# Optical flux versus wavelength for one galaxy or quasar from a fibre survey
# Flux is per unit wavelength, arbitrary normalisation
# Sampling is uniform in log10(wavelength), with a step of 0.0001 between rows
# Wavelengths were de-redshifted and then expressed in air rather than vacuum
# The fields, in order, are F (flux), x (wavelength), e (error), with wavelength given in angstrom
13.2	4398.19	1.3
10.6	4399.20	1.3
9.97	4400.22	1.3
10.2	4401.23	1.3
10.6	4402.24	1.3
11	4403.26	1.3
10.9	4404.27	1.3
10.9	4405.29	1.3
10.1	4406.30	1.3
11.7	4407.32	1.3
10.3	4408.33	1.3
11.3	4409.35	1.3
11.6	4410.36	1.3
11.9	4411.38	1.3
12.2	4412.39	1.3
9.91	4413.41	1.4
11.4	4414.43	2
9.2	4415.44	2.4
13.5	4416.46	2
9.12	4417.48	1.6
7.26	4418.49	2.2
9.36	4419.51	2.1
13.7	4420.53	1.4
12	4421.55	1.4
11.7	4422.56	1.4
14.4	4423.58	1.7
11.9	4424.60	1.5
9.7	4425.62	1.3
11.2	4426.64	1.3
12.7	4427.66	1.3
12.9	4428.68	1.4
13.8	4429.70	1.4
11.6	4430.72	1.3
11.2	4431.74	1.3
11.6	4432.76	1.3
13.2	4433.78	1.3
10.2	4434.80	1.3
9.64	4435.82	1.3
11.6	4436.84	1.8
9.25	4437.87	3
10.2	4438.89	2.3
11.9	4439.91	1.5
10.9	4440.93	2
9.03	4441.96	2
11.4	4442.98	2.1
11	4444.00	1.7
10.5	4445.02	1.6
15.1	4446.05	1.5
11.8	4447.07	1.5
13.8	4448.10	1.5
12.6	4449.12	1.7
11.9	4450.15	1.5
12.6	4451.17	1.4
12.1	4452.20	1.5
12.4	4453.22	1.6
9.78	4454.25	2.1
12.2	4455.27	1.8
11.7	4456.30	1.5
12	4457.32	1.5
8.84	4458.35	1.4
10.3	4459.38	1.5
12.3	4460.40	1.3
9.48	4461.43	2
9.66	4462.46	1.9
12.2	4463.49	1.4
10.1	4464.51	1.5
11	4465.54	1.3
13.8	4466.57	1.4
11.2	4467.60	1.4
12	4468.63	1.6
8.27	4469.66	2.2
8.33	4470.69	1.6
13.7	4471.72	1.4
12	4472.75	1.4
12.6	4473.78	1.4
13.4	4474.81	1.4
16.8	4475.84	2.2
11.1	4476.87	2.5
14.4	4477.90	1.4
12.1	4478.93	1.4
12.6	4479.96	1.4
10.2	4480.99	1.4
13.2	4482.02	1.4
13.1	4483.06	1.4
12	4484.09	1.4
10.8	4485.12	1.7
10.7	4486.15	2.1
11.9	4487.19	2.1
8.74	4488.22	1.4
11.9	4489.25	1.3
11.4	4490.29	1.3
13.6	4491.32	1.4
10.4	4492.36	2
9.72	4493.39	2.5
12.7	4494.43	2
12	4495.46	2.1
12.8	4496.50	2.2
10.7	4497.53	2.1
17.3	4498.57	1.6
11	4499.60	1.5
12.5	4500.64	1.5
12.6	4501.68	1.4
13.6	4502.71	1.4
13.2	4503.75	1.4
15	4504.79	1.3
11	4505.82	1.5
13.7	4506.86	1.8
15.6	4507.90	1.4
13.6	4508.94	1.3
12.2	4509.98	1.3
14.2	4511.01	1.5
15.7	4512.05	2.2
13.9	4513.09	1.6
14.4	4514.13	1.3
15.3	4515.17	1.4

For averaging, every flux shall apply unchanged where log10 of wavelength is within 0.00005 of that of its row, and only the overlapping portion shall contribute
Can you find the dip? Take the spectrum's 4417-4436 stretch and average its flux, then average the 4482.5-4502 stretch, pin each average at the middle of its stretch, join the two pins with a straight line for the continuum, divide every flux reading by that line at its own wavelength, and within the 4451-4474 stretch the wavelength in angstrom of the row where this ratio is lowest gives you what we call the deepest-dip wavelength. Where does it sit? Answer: 4469.66 angstrom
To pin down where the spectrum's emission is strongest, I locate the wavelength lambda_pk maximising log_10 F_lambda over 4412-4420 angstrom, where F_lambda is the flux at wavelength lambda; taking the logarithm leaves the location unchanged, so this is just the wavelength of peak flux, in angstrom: 4416.46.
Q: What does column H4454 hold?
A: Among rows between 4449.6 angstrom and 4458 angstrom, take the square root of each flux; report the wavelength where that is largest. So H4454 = 4451.17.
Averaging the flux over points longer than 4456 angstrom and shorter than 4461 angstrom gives 11.0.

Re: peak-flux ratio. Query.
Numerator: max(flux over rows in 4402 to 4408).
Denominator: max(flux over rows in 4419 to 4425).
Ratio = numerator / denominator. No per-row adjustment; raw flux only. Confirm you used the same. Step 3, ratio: 0.81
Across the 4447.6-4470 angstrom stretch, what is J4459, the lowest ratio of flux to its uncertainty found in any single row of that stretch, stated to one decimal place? 3.8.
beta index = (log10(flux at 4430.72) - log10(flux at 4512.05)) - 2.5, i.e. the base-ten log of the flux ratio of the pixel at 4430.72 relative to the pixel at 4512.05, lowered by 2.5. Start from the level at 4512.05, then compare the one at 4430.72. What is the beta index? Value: -2.63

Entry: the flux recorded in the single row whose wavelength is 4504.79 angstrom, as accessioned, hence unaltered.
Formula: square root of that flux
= 3.87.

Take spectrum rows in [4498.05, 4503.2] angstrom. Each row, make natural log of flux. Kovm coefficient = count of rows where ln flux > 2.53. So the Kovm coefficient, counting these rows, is 3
